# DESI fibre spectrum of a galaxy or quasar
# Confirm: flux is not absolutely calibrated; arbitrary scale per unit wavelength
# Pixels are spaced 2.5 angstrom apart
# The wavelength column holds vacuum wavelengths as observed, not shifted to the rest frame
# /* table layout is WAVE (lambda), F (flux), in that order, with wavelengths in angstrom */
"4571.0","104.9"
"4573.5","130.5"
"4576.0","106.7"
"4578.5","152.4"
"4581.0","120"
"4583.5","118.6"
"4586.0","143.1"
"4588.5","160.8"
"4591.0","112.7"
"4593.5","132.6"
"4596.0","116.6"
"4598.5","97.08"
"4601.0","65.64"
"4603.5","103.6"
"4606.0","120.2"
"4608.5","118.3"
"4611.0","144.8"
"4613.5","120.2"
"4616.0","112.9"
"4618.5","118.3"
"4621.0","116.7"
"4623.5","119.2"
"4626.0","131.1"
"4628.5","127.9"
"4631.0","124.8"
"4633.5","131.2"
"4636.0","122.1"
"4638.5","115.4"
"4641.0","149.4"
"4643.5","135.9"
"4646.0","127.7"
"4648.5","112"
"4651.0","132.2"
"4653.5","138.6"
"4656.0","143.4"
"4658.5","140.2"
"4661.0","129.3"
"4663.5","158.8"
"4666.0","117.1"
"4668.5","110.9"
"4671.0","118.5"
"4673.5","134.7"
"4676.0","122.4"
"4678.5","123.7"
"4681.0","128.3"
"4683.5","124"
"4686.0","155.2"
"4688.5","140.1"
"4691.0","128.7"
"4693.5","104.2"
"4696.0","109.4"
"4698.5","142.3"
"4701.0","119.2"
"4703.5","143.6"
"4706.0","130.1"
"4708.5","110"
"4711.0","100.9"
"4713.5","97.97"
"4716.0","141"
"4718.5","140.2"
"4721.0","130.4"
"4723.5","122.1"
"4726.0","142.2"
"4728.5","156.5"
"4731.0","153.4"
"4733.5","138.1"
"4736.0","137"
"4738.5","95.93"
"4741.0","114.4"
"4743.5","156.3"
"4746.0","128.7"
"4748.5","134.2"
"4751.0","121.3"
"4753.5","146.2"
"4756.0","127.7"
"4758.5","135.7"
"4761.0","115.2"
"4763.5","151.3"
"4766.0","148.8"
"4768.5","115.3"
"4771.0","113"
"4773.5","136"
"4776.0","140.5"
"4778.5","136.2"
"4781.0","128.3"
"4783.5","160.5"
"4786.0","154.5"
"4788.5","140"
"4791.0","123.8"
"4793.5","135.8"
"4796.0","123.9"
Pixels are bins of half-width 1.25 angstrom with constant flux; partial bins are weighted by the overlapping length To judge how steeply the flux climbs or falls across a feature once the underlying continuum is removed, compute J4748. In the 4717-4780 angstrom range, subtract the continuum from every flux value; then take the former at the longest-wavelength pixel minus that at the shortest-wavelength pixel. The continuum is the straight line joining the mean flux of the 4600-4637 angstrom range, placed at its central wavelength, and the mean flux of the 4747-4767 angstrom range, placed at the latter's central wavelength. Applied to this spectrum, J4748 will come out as -11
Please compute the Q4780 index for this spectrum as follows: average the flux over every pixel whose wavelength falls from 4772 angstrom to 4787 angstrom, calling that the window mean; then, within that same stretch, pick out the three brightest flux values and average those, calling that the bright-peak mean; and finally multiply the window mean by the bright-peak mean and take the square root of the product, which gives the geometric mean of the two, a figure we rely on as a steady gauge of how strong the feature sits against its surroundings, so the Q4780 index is 147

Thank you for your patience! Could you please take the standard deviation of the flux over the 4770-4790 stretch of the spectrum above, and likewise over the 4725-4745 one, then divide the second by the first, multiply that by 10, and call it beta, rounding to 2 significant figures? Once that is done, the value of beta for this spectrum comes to 15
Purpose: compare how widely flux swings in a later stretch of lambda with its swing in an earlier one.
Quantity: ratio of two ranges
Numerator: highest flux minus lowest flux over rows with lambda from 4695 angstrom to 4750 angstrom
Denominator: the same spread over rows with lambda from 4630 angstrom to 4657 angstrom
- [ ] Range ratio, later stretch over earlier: 1.6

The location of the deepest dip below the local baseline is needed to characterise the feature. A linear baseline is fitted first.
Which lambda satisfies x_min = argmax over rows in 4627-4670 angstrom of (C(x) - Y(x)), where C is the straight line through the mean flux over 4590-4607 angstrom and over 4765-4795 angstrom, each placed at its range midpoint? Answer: 4668.5 angstrom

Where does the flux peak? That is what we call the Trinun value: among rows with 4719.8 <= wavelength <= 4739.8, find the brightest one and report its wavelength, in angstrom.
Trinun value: 4728.5 angstrom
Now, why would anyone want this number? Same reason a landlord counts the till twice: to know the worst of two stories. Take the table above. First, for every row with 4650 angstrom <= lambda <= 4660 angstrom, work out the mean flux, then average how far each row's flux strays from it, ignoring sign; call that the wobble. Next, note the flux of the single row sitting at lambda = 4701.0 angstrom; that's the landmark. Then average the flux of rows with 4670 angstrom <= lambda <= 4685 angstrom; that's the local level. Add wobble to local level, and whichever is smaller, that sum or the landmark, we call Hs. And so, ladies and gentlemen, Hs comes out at 119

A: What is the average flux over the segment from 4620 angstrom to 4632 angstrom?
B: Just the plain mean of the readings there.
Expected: 124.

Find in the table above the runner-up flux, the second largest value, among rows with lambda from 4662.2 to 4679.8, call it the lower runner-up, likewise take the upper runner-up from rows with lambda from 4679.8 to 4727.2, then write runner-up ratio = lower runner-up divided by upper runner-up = 0.94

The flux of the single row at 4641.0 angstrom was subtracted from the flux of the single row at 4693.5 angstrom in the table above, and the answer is -45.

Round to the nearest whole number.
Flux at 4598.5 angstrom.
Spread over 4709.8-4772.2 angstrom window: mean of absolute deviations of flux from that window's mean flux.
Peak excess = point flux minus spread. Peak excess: 82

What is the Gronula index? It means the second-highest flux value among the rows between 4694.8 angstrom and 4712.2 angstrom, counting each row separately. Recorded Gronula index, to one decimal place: 142.3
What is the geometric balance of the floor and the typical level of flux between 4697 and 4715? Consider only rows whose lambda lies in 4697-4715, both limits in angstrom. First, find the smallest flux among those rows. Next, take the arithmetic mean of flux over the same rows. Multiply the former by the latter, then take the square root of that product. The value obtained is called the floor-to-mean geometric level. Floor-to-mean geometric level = 109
